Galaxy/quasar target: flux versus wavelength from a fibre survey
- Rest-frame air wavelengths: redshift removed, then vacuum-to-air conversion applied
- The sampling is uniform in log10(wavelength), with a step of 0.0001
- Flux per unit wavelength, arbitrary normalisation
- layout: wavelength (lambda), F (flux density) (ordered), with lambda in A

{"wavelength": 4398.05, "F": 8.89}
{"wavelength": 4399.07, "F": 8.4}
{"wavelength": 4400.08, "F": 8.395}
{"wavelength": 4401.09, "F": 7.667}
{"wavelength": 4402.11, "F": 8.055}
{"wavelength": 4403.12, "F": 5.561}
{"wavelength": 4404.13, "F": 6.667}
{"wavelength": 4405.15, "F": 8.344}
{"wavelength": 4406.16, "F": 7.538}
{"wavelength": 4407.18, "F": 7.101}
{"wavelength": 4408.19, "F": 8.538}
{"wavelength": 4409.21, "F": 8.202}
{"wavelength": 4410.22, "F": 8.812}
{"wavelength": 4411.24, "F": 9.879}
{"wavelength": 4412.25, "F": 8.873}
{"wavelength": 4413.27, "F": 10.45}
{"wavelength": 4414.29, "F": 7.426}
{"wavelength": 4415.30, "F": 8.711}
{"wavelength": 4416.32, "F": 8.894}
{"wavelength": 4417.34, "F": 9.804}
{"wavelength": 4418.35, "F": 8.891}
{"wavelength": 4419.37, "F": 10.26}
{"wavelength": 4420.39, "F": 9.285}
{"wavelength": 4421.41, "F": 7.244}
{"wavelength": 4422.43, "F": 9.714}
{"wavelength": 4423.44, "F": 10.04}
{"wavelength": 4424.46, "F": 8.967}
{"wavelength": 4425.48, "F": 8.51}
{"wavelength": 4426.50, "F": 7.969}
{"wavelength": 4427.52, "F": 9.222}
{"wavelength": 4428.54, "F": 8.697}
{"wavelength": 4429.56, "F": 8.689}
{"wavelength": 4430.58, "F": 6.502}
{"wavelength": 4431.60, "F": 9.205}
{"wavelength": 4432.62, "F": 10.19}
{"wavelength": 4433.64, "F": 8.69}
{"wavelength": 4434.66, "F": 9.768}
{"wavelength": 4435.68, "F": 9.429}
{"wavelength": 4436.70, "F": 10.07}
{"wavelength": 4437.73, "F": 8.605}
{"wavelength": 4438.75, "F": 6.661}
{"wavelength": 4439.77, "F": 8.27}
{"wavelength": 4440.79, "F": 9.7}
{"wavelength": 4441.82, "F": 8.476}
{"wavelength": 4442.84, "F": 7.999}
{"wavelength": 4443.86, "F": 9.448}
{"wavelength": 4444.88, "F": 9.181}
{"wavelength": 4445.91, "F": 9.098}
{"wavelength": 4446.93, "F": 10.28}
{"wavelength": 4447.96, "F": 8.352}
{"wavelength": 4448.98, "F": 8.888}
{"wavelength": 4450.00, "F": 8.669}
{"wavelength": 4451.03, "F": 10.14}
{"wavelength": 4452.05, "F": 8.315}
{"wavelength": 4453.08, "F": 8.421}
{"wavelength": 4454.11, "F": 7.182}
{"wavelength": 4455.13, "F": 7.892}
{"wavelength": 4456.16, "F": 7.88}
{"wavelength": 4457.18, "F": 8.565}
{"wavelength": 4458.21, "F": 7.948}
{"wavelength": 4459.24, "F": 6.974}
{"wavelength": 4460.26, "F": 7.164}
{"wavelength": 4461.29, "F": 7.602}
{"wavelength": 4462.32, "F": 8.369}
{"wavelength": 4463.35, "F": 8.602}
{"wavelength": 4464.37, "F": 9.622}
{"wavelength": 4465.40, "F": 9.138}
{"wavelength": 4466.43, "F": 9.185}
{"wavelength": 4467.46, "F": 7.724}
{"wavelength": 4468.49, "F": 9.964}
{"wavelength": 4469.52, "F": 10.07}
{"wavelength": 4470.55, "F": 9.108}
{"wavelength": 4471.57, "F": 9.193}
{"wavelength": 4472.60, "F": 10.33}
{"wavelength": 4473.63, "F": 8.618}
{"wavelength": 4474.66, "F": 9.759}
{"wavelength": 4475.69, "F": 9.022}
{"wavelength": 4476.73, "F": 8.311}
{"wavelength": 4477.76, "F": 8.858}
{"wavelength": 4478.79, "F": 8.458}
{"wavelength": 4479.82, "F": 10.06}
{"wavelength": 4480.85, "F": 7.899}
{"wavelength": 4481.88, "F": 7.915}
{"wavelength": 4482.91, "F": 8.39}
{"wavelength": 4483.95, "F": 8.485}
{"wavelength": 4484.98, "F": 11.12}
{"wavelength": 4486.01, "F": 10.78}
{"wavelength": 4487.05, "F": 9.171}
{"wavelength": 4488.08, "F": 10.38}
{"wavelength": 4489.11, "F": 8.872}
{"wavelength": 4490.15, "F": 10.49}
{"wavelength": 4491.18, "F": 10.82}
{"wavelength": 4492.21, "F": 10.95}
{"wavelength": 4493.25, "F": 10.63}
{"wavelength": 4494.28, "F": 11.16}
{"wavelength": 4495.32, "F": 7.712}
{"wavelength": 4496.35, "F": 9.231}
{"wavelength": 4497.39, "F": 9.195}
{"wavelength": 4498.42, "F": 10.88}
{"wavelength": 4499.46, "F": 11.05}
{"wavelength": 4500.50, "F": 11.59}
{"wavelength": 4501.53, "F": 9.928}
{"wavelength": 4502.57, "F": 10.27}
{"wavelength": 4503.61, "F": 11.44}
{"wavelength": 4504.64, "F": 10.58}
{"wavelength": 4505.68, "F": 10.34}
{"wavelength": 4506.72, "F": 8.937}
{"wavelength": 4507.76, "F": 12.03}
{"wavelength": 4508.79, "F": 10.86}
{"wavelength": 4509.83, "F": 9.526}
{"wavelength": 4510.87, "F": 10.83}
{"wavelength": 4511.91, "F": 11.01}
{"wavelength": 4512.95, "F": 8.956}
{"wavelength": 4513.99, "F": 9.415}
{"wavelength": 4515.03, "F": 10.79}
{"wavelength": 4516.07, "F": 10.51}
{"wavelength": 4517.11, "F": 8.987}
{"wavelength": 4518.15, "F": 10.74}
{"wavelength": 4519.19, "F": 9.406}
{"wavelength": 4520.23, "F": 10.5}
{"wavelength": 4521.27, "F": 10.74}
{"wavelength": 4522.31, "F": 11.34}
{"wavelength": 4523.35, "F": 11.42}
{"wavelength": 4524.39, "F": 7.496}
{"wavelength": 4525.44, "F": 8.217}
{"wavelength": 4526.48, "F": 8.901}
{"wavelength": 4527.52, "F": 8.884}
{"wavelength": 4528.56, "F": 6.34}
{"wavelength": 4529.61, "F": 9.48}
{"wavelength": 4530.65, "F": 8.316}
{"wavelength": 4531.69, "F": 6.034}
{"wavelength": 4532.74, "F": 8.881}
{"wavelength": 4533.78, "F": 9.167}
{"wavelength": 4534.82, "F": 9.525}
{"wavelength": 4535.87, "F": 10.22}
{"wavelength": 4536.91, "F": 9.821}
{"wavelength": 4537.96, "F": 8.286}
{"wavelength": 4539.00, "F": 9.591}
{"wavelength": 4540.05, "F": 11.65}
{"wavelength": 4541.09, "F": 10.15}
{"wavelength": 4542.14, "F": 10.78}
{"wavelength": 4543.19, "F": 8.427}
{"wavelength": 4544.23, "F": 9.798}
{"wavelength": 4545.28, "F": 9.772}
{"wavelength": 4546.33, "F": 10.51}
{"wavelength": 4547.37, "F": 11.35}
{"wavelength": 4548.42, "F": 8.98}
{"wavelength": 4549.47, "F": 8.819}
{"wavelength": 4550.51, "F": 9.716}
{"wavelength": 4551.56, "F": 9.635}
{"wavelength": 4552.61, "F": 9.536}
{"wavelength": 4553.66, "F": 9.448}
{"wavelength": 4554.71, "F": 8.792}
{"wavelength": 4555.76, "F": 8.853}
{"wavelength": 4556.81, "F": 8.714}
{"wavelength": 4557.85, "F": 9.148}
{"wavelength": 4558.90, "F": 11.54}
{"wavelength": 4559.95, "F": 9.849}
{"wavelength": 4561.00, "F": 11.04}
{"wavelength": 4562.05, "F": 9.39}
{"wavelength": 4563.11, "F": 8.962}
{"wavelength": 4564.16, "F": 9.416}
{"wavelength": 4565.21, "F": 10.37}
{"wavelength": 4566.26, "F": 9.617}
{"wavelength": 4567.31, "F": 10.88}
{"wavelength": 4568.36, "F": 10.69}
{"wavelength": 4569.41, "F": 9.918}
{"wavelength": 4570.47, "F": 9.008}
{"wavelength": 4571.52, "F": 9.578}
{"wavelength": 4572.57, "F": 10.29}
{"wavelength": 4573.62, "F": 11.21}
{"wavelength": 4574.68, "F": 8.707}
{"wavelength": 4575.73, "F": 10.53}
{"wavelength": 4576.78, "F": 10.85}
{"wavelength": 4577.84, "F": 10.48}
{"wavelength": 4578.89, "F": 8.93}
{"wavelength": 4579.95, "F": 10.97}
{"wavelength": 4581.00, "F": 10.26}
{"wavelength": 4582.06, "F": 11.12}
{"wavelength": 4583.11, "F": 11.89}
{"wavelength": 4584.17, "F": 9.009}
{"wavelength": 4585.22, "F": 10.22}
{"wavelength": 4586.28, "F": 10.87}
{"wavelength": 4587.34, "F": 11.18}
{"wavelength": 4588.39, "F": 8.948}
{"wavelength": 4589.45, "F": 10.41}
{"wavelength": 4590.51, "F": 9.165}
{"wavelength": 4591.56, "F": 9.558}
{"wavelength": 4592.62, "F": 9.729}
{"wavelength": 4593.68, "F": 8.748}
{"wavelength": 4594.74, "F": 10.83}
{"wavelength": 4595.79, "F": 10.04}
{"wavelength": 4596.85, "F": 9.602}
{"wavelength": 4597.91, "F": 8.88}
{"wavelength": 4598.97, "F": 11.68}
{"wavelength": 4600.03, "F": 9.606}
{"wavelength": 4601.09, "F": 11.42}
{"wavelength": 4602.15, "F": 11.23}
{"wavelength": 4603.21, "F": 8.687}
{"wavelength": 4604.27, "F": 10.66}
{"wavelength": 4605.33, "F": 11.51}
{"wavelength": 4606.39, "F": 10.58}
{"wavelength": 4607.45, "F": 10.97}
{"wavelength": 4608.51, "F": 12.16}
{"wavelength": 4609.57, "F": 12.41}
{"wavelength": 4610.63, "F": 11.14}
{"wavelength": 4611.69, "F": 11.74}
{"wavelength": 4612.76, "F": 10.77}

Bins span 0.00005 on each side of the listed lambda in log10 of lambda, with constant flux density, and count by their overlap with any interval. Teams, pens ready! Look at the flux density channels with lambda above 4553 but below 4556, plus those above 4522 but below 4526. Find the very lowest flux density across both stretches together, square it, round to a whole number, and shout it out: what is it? 56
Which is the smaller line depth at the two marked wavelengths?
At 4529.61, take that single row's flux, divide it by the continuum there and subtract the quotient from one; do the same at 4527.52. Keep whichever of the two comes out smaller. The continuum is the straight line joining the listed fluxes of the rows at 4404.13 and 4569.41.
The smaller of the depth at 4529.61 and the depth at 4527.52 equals -0.04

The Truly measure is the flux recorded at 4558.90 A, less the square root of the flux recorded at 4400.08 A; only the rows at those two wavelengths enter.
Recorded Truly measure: 8.6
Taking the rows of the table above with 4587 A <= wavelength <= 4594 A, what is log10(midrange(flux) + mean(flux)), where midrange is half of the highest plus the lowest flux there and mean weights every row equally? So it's 1.29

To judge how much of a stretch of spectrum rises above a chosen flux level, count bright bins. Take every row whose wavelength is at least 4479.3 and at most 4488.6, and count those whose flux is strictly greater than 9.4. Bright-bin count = 4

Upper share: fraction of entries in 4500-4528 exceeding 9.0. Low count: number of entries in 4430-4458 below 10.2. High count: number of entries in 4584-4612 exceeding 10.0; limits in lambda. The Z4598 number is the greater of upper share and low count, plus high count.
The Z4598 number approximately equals 43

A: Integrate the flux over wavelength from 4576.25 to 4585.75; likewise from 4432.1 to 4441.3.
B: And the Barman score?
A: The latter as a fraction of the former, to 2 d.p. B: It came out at 0.84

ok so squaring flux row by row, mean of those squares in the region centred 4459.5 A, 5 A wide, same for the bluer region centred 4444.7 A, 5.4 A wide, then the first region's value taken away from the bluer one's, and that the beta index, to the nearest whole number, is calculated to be 26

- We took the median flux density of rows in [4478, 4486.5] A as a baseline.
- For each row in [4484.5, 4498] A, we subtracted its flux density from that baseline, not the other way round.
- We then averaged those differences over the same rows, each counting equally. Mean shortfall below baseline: -1.6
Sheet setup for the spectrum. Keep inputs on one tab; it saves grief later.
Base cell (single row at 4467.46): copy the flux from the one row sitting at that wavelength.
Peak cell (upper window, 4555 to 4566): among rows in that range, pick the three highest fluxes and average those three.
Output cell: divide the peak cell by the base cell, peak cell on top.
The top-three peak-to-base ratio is 1.42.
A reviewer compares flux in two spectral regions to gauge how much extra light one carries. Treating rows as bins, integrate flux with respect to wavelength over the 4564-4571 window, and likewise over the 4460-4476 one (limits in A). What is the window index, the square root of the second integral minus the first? 8.6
